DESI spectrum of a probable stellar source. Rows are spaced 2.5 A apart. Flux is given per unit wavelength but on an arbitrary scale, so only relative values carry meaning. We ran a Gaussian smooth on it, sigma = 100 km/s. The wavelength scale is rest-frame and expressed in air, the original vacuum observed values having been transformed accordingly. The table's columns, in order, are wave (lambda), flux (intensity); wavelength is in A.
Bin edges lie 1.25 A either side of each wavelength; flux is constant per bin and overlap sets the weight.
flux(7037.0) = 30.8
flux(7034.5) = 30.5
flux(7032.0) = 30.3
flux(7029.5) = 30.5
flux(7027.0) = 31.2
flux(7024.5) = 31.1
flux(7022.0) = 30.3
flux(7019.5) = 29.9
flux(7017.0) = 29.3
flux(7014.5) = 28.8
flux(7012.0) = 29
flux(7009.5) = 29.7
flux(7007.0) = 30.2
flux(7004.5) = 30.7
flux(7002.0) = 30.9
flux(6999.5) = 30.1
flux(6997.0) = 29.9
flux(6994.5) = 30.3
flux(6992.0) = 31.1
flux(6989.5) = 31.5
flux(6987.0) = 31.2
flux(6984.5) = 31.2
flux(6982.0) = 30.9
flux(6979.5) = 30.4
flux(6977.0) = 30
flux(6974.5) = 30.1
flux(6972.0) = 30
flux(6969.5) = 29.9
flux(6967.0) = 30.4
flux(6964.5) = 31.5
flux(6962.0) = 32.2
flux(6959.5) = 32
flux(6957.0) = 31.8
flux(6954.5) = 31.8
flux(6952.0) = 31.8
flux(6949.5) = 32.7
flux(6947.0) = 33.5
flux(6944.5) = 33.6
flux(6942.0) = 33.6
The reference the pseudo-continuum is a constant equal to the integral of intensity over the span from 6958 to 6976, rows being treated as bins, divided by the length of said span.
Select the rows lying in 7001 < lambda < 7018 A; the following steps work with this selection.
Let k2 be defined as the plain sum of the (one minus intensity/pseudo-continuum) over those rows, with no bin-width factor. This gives 0.24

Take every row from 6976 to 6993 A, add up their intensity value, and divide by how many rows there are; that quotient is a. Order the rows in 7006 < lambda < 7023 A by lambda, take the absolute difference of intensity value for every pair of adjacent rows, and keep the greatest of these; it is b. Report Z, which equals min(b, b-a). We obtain -30.2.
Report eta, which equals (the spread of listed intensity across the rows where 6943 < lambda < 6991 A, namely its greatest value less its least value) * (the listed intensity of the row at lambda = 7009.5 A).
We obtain 110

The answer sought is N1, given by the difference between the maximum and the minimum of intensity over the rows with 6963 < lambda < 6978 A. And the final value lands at 1.60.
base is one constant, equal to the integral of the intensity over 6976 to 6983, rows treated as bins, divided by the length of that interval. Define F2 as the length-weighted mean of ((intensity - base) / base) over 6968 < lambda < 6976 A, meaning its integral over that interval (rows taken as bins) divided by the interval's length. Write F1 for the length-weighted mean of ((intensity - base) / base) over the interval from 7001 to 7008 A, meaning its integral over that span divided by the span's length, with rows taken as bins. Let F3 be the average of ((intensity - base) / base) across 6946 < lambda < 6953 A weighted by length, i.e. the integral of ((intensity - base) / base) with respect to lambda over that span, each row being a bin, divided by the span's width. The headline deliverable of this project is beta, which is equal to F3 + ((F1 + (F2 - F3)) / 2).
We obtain 0.033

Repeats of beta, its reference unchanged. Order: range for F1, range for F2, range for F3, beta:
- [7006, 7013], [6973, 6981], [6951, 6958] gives 0.005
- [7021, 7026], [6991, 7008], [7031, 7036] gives 0.005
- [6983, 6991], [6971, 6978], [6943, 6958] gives 0.042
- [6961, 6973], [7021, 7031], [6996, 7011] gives 0.008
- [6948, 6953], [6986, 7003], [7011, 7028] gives 0.028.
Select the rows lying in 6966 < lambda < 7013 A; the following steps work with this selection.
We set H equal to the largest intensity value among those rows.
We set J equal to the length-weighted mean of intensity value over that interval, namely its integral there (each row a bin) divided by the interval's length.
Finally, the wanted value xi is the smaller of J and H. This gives 30.4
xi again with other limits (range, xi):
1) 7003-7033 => 30.1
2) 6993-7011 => 30.3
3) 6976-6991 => 30.9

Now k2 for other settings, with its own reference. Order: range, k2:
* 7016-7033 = 0.11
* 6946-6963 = -0.31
